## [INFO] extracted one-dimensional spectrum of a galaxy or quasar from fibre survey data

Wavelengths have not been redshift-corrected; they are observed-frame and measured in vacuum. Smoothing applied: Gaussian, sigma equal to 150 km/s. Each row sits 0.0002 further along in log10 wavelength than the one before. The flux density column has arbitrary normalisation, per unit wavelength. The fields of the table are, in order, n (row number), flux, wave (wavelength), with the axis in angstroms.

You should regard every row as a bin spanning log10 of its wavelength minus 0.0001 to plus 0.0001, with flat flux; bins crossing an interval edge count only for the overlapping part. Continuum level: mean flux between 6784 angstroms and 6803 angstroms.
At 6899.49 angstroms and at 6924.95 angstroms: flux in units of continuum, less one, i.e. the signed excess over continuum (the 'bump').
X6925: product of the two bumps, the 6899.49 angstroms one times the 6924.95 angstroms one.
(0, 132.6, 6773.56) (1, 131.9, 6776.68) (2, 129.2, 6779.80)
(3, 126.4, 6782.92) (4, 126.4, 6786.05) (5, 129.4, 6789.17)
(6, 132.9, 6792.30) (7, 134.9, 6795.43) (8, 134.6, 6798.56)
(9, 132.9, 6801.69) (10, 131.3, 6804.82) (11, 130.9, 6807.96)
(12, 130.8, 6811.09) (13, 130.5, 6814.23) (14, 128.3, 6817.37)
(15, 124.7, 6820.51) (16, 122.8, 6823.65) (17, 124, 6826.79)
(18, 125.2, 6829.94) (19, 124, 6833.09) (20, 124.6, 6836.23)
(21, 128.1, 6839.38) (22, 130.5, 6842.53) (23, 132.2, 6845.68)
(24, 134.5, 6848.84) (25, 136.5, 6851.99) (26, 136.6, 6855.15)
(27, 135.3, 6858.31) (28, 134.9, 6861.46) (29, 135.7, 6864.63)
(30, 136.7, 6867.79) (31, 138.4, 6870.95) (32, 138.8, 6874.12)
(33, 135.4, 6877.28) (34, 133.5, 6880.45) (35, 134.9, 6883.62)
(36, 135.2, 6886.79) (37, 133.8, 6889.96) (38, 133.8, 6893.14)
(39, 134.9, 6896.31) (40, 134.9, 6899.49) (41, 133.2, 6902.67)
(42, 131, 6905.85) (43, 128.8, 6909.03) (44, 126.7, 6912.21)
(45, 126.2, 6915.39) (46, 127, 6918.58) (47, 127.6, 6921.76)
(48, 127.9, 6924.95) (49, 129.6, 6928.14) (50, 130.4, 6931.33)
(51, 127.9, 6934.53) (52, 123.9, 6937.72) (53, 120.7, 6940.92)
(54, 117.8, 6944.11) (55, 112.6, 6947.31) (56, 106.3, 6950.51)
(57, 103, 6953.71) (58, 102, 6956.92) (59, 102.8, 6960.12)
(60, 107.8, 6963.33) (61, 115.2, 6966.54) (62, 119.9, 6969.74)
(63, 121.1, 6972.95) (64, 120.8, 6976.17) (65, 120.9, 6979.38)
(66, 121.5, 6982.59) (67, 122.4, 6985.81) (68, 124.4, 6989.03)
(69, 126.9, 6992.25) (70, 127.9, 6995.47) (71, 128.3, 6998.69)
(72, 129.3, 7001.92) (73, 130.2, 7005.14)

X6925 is -0.0007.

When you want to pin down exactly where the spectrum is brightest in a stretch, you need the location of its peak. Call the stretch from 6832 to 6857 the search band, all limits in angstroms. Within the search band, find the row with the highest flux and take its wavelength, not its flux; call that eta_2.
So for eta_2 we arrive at 6855.15 angstroms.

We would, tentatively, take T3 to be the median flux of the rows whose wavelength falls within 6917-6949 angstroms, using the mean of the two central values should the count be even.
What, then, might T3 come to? 127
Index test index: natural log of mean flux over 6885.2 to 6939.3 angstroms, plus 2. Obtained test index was 6.87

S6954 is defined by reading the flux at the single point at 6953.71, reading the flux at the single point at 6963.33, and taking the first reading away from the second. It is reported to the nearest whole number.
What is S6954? 5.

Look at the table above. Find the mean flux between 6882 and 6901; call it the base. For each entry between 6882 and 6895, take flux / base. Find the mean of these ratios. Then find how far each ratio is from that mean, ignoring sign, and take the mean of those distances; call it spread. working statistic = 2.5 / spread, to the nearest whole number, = 538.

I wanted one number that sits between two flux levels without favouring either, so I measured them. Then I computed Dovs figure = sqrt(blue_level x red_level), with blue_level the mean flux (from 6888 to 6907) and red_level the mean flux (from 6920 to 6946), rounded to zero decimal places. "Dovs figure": 130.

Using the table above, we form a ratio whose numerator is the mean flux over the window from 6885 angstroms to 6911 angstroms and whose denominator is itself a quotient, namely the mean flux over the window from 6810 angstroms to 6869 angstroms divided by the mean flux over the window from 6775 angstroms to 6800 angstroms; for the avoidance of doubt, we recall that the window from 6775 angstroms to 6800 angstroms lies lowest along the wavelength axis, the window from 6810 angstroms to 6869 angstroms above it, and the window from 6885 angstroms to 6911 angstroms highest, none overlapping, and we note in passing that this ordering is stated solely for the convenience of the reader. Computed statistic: 134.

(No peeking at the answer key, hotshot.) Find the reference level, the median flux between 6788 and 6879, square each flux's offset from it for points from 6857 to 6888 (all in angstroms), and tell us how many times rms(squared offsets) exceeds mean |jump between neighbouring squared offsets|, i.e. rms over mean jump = 2.1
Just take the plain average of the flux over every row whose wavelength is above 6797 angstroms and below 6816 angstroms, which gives 132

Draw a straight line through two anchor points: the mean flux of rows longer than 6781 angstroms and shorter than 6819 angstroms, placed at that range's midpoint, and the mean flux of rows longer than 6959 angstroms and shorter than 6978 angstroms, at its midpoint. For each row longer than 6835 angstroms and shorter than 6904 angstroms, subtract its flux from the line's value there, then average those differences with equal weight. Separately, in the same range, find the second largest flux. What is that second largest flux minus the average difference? 148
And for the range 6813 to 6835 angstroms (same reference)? 125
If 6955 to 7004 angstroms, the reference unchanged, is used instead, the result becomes 134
